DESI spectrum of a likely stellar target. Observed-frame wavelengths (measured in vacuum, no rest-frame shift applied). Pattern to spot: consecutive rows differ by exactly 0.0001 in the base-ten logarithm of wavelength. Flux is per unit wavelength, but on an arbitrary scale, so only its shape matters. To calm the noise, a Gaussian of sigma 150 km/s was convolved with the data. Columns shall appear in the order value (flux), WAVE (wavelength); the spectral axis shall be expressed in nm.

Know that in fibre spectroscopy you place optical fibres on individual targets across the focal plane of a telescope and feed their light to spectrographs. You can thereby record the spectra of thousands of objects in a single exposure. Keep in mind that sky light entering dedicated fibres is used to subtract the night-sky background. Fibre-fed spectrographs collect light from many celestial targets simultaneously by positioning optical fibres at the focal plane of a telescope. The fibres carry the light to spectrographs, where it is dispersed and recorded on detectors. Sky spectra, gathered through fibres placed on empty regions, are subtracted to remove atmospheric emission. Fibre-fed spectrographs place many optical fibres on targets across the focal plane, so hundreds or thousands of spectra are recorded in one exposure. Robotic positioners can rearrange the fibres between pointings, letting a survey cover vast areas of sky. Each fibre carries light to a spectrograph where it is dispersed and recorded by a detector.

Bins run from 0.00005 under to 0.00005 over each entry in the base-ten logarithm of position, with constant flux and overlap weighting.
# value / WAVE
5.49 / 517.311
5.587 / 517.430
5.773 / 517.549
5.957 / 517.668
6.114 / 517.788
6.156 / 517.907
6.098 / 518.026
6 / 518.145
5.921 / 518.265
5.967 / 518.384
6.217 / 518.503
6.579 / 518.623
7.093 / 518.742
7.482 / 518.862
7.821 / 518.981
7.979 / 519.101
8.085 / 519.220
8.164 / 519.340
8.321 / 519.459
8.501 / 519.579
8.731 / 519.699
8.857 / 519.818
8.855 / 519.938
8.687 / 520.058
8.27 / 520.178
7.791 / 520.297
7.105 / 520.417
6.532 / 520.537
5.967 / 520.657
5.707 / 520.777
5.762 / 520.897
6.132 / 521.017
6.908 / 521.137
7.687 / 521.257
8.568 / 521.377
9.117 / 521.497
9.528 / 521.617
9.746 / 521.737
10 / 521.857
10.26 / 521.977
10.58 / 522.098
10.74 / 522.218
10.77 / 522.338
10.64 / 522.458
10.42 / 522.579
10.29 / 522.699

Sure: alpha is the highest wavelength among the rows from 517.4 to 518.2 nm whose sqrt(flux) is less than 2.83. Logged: 518.145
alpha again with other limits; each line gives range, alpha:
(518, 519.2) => 519.101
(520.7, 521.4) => 521.257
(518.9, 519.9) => 519.101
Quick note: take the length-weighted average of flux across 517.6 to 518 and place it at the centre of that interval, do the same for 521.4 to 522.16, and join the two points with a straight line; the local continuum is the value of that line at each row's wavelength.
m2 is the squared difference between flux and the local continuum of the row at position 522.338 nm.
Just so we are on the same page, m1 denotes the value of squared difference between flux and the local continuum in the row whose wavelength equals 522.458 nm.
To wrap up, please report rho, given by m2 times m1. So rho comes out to 0.007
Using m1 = 0.04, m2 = 0.19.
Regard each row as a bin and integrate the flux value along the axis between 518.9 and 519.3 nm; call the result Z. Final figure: 3.2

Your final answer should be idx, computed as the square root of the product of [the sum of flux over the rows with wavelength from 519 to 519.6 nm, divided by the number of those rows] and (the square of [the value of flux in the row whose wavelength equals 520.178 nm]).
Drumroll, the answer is 24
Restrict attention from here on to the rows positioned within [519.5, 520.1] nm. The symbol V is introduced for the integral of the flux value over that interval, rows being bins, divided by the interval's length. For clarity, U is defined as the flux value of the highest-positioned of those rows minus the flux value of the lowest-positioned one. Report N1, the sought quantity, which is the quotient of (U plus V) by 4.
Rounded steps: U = 0.2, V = 8.7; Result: 2.2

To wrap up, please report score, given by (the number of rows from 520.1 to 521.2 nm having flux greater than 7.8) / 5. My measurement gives 0.2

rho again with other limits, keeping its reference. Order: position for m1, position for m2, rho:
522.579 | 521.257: 0.054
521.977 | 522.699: 0.010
